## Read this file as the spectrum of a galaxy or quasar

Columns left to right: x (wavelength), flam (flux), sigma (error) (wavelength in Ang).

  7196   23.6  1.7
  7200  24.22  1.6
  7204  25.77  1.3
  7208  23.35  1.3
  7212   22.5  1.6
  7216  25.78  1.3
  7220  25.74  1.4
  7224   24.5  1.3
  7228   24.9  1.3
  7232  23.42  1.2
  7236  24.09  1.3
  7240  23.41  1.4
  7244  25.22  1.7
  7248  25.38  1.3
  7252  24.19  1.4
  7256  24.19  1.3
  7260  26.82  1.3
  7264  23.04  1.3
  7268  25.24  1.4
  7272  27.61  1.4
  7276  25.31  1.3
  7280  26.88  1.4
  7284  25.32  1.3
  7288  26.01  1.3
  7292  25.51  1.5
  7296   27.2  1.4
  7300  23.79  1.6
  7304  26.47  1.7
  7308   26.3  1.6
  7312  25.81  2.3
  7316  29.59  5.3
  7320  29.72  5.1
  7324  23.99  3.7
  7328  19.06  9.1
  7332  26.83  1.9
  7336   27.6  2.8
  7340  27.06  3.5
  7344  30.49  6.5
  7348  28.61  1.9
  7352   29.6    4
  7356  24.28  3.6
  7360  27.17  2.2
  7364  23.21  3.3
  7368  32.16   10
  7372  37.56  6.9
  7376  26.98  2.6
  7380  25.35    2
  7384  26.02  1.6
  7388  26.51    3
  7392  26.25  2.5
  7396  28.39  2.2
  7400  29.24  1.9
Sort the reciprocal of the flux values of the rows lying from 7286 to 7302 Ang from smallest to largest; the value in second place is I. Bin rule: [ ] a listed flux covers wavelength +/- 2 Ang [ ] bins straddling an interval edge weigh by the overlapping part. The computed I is 0.0384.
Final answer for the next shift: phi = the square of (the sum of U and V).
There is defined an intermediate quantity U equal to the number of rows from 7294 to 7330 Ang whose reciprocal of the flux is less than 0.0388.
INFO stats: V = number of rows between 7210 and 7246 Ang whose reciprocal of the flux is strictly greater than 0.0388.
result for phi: 196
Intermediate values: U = 6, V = 8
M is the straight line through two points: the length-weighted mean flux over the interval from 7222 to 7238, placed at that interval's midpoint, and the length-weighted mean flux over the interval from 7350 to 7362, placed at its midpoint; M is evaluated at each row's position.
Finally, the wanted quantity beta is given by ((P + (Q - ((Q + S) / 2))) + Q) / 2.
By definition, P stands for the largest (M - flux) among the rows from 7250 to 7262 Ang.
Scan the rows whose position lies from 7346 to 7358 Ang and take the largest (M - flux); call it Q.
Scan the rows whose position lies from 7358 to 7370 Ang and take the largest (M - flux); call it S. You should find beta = 1.4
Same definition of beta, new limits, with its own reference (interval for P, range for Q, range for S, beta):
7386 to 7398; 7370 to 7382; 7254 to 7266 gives 1.9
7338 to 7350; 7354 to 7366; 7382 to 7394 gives 2.4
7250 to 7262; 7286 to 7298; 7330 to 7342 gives 0.5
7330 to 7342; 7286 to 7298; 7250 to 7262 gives -0.3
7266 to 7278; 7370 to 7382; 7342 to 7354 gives 2.1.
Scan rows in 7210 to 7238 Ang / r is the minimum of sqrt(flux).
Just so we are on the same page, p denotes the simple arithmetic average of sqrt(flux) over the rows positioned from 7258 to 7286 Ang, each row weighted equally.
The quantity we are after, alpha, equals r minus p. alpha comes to -0.33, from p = 5.072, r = 4.74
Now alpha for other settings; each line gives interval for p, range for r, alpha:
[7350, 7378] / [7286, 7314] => -0.46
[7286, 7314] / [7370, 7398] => -0.05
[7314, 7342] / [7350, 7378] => -0.30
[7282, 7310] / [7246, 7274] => -0.28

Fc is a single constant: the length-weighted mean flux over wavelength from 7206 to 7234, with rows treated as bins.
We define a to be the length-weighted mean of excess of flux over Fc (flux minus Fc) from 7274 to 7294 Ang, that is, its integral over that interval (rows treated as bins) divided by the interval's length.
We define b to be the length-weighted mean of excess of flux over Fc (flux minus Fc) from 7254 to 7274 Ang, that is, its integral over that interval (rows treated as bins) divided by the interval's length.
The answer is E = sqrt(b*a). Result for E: 1.3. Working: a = 1.5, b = 1.1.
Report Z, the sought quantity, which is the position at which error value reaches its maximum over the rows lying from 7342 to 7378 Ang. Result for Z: 7368 Ang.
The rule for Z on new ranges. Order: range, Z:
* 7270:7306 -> 7304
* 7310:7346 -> 7328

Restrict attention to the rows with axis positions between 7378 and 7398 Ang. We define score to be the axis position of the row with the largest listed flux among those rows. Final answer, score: 7396 Ang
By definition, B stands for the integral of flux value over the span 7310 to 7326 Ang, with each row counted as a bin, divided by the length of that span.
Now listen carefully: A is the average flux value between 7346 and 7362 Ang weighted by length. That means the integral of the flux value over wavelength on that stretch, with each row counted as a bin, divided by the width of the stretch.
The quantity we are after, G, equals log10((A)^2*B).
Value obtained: 4.31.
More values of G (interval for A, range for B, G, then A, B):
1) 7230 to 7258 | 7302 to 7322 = 4.21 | 24.3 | 27.6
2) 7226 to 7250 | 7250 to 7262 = 4.17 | 24.4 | 25.1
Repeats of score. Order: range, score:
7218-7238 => 7220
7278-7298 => 7296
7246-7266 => 7260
